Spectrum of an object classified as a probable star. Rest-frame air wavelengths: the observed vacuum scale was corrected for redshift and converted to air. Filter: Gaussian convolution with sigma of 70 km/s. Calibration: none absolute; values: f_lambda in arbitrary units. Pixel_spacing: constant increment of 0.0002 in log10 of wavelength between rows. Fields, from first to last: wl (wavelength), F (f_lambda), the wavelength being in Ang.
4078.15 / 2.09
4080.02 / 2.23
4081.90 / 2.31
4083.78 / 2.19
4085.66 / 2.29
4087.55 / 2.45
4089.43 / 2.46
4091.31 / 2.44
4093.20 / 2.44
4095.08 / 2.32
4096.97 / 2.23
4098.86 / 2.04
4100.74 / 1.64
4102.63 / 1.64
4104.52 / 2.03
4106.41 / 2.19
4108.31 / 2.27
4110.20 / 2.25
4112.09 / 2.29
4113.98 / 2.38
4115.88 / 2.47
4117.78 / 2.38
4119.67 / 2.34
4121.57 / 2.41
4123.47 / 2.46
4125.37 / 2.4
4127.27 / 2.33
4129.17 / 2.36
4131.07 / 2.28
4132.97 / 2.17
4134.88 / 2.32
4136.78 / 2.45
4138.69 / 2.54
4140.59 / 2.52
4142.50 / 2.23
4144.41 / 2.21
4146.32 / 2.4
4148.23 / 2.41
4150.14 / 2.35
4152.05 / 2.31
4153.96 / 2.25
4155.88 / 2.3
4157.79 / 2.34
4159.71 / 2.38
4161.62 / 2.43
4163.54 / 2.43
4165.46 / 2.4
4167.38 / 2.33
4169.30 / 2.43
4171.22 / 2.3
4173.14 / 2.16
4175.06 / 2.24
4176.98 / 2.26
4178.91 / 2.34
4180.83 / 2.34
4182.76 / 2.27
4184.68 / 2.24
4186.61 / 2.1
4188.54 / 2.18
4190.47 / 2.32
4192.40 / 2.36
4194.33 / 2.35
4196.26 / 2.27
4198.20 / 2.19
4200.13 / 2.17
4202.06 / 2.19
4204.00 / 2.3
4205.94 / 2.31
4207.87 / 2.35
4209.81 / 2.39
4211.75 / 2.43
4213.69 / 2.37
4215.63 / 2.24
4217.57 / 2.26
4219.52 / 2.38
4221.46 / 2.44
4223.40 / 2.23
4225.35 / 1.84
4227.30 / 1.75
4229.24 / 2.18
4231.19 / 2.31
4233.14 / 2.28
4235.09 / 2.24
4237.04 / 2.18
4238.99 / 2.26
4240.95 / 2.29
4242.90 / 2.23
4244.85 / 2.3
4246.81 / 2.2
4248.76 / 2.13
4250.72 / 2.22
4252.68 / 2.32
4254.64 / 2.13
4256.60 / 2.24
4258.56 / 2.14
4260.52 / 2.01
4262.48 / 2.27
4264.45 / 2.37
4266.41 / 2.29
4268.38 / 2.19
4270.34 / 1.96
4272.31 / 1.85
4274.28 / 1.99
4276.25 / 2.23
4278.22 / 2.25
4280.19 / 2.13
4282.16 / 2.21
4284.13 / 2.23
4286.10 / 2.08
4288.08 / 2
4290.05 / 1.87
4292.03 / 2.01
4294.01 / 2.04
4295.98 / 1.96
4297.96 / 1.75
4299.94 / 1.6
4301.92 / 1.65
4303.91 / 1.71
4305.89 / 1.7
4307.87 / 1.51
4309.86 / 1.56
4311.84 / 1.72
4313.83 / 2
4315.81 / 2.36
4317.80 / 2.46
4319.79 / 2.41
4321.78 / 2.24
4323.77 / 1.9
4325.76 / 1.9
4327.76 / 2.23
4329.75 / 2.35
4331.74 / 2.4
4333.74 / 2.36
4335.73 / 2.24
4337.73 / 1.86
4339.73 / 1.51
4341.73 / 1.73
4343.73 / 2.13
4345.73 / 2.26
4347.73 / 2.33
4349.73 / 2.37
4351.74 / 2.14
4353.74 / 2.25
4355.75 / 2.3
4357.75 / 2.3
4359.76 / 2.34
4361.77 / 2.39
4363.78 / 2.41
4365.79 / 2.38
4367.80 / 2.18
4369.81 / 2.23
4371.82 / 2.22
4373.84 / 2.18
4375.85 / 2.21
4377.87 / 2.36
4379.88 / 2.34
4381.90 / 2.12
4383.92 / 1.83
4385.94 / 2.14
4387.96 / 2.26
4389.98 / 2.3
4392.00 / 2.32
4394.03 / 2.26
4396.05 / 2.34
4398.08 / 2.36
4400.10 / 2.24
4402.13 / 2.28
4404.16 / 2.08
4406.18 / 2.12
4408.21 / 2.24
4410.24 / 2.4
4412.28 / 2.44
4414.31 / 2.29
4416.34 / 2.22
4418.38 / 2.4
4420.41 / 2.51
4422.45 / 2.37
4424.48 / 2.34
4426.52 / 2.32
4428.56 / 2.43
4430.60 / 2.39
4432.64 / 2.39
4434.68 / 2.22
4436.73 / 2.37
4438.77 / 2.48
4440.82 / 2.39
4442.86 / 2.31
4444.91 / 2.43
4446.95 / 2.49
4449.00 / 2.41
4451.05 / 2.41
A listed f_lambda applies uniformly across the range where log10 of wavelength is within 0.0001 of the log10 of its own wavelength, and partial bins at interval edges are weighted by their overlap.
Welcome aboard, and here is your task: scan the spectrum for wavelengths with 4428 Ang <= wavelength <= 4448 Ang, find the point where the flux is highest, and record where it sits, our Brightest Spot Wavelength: 4446.95 Ang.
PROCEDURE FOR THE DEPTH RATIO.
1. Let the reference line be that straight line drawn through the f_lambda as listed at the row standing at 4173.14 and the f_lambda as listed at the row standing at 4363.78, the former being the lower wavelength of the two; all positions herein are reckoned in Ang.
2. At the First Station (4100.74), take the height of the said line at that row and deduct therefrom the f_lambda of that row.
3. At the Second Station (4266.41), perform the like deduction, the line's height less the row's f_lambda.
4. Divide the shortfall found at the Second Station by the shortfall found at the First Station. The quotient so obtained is -0.02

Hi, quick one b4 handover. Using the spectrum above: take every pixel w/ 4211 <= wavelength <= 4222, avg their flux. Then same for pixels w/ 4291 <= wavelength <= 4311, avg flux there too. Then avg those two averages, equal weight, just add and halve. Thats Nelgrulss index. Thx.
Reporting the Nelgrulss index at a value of 2.05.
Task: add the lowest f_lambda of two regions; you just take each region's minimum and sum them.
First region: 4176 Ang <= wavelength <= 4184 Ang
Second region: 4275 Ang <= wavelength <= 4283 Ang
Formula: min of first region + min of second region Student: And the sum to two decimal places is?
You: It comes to 4.39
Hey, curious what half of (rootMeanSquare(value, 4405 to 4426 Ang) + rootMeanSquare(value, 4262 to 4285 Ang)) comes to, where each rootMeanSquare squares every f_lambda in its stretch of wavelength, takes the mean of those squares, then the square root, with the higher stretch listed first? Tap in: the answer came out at 2.25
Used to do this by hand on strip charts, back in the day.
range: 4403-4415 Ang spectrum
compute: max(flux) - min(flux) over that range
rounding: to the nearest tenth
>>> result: 0.4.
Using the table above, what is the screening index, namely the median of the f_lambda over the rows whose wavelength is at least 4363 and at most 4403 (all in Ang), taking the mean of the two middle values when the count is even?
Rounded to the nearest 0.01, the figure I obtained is 2.26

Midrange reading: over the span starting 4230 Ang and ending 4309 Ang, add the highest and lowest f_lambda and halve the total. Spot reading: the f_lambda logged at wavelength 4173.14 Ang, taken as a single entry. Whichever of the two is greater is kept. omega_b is 2.16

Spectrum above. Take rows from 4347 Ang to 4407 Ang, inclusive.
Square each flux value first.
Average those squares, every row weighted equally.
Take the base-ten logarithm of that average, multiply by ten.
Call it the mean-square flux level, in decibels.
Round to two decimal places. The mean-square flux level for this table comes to 7.07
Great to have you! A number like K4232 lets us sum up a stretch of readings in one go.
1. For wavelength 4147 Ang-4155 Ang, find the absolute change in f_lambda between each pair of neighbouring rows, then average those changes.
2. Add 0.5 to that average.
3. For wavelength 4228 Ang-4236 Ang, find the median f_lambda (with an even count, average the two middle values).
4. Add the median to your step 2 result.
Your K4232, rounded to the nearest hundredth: 2.81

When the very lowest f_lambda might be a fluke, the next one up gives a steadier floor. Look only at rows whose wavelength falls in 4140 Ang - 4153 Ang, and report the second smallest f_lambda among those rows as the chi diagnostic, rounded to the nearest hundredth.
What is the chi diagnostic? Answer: 2.23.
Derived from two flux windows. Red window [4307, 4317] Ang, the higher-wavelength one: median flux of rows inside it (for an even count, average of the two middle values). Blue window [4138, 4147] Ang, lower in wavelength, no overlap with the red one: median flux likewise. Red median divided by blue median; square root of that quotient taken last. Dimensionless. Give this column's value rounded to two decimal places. 0.85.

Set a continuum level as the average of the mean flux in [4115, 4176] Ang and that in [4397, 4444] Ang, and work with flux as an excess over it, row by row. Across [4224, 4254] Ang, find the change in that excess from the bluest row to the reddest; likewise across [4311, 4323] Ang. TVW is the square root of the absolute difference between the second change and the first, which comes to 0.2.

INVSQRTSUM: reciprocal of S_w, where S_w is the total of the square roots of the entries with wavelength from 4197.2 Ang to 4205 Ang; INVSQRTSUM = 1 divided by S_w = 0.168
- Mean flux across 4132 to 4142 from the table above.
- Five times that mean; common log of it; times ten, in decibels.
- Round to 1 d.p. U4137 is 10.8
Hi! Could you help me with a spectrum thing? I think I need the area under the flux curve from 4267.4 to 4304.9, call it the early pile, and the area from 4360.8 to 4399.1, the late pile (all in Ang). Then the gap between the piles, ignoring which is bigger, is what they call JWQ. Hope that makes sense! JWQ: 12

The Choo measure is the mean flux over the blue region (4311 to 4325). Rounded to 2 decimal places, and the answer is 2.16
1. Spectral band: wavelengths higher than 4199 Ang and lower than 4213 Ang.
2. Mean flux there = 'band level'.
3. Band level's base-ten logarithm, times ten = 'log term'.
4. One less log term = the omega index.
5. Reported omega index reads -2.63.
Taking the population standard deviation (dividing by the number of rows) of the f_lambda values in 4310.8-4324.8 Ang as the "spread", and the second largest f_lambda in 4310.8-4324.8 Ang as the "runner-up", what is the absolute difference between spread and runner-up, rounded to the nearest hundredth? 2.15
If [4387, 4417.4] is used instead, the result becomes 2.31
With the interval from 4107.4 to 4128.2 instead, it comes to 2.39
